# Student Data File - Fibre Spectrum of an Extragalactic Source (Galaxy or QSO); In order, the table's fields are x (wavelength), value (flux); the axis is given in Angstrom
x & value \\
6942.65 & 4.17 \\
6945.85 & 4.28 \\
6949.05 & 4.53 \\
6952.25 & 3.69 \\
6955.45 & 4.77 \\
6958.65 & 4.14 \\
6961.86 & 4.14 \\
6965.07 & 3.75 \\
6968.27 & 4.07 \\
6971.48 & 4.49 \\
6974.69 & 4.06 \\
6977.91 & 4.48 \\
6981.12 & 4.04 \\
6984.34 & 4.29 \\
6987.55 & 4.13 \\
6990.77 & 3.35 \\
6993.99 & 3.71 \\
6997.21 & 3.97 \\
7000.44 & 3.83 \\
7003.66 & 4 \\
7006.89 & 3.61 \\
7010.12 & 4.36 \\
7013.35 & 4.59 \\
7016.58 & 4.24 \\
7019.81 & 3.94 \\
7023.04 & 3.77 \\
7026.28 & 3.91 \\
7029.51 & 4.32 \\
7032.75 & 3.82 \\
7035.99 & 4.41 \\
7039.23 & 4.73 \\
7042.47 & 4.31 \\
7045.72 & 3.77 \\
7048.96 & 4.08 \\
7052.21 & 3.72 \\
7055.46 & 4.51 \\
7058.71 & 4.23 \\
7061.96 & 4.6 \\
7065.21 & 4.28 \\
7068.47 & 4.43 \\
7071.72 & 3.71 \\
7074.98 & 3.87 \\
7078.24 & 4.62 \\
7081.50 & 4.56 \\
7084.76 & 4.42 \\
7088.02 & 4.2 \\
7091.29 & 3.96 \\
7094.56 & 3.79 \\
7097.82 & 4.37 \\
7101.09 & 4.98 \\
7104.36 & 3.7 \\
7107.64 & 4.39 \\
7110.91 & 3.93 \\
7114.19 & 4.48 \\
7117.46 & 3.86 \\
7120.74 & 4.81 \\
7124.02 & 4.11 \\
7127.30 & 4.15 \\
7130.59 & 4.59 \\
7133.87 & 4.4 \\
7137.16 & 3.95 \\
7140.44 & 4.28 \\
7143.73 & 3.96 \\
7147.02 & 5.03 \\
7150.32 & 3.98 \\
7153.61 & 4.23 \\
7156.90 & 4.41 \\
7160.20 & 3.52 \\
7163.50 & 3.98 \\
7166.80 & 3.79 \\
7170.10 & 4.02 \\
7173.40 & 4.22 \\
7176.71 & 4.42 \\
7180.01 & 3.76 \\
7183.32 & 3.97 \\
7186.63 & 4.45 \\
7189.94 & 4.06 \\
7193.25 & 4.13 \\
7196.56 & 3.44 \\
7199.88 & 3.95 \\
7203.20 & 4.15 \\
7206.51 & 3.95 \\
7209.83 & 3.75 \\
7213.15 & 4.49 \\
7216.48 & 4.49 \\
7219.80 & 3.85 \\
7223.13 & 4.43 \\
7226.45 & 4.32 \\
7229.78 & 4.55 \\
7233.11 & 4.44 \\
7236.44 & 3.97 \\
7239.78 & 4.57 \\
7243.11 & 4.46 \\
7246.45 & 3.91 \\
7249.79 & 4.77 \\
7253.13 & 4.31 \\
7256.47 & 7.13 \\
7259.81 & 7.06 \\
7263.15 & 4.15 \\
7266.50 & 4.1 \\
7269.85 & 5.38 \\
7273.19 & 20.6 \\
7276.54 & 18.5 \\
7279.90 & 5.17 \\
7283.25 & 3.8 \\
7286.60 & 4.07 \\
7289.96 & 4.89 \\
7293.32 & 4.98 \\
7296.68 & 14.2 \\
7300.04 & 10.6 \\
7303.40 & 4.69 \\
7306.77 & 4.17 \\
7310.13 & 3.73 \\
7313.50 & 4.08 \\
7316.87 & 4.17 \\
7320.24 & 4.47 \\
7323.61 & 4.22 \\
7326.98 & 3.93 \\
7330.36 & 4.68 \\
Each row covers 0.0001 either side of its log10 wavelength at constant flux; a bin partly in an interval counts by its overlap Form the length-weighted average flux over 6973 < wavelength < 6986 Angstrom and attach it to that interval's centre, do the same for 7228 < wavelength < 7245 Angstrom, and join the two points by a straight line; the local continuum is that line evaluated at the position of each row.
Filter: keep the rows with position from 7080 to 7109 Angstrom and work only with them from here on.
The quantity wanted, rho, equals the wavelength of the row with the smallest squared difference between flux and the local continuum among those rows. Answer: 7097.82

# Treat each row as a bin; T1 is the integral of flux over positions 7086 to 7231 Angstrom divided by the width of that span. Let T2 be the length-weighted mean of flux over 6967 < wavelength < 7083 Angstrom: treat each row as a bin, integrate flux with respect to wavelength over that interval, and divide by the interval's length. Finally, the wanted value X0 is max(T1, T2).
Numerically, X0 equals 4.16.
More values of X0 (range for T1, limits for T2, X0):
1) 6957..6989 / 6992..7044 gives 4.16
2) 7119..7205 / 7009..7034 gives 4.14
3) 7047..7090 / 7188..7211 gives 4.24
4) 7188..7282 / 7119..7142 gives 5.57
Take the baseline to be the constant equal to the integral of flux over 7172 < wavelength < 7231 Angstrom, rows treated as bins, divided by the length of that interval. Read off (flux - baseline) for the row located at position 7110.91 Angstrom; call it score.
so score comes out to -0.20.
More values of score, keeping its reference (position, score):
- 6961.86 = 0.01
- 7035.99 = 0.28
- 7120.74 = 0.68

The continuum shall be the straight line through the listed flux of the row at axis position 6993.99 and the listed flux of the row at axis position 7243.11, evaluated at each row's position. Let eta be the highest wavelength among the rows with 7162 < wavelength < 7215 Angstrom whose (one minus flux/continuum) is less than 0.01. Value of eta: 7213.15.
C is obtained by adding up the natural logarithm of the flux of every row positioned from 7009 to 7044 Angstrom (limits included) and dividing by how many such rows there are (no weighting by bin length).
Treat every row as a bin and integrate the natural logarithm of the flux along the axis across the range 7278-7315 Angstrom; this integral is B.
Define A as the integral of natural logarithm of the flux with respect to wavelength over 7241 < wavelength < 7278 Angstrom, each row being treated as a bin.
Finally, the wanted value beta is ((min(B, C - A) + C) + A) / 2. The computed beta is 1.44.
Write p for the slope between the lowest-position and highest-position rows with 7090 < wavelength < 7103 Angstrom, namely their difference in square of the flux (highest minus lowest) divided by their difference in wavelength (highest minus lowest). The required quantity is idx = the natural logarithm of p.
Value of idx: -0.1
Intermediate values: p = 0.93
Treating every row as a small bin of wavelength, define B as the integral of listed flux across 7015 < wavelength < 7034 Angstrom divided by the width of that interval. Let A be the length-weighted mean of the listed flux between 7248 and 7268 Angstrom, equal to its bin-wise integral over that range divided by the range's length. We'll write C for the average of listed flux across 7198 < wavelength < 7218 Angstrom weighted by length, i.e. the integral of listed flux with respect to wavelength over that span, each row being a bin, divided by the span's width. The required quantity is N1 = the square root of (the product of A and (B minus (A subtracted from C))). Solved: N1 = 5.2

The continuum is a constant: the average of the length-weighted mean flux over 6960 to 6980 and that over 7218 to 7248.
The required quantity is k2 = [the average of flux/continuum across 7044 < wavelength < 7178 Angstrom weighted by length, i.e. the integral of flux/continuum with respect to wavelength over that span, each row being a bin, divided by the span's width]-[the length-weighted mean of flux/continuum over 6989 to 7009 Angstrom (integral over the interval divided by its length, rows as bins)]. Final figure 0.10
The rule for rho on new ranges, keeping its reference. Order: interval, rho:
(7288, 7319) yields 7303.40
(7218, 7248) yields 7223.13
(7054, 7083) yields 7065.21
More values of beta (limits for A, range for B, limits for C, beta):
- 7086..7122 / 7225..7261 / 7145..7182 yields 1.41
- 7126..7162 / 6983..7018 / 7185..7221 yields 1.40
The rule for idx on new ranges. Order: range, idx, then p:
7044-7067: -1.6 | 0.21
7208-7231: -1.1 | 0.33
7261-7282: -0.6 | 0.57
